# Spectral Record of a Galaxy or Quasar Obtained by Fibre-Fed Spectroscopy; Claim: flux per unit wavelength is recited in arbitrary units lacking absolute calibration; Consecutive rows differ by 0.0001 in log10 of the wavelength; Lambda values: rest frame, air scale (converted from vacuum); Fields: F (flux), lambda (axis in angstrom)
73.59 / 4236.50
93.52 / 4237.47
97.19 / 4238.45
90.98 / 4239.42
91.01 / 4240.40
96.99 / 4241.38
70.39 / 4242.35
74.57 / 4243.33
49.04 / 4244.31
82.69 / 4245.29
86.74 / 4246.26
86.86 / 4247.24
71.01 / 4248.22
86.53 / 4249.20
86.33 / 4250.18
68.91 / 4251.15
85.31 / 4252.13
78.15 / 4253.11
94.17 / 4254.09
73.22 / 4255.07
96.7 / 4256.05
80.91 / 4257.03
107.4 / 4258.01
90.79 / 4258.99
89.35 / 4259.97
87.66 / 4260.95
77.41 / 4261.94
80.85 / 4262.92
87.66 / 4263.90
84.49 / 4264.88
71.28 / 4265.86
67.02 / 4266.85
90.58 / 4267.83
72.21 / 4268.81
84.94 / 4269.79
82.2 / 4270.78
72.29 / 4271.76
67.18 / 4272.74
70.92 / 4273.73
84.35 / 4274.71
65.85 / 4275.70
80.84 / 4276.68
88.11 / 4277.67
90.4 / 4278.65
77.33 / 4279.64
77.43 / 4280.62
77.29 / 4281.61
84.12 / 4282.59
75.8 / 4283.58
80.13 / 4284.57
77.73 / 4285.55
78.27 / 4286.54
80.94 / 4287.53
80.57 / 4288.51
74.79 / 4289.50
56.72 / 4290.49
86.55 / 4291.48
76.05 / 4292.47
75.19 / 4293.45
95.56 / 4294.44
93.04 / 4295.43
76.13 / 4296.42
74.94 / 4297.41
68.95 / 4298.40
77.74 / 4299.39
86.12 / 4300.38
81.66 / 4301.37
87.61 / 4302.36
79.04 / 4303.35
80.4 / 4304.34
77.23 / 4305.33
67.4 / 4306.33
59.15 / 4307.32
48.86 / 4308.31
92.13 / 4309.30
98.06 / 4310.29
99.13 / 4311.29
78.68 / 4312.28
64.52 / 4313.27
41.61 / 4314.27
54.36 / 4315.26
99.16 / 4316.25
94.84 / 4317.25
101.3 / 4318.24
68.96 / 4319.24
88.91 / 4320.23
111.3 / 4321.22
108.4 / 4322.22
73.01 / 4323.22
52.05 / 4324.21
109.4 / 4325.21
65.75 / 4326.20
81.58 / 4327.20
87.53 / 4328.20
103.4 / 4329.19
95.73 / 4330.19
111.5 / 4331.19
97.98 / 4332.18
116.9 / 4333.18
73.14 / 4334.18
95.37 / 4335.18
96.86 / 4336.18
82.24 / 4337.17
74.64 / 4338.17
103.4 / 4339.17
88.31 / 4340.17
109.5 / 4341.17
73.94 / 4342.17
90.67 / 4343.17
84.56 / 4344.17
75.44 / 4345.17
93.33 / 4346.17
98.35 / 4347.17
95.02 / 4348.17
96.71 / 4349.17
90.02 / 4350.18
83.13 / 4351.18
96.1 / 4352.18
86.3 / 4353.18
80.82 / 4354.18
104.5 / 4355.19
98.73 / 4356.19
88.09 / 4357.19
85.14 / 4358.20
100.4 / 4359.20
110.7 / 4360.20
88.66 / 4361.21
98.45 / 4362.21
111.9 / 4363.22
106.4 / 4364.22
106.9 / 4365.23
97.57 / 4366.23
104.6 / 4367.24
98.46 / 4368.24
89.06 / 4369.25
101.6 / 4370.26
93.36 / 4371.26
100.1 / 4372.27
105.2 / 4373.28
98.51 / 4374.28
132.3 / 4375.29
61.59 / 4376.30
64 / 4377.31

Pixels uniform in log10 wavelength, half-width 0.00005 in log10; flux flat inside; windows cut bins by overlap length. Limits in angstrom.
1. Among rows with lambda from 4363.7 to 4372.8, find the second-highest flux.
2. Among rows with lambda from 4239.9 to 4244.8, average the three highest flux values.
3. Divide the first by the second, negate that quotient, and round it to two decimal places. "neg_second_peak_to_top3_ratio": -1.22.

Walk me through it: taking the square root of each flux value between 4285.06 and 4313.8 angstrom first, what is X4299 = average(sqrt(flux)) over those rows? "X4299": 8.8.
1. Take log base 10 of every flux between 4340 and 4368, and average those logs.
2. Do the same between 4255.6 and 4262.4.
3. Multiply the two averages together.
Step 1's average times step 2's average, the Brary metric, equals 3.85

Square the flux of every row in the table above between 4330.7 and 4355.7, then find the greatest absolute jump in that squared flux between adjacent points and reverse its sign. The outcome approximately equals -8316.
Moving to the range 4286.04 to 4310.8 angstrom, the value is -6101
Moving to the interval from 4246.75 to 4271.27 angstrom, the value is -4988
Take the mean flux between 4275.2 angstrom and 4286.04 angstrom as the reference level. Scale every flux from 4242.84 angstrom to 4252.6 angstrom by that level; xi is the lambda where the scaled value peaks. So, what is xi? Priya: 4247.24 angstrom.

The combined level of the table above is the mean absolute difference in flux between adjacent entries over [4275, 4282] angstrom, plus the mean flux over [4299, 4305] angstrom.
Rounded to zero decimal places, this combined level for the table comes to 88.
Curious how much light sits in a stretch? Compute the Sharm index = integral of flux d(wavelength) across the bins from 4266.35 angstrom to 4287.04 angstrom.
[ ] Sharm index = 1620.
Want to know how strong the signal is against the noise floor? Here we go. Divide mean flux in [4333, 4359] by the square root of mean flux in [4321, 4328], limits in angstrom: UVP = 9.8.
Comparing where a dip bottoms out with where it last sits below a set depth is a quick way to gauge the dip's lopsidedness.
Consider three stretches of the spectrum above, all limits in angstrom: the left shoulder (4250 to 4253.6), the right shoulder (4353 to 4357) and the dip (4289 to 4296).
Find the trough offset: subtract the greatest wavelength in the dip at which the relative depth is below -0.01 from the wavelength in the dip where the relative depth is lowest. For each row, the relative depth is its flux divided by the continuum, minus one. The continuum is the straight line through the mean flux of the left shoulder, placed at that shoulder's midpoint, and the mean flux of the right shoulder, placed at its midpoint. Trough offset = -3.0 angstrom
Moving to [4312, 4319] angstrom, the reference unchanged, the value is -1.0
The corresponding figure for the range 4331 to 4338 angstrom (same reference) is -3.0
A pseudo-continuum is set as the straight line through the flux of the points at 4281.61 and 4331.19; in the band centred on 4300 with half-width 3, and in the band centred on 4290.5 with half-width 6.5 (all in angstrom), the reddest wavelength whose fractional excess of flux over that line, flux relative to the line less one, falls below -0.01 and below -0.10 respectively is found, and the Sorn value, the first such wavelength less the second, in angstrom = 5.9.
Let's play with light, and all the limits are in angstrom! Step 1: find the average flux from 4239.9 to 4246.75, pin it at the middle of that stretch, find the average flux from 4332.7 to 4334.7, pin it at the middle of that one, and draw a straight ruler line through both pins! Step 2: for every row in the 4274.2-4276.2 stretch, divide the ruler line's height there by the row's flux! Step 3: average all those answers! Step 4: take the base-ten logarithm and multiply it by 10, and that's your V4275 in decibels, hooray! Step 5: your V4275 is 0.58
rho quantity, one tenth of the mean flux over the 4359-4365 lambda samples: 10.3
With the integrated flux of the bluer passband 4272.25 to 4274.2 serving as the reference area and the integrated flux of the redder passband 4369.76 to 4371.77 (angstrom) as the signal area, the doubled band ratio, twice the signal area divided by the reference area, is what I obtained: 2.9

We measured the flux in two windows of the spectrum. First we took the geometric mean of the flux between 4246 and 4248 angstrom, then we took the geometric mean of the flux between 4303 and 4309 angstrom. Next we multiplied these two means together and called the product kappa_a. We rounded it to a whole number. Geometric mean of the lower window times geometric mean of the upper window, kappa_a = 5869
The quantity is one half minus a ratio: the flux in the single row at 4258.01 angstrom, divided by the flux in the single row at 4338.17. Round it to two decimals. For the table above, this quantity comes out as -0.94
